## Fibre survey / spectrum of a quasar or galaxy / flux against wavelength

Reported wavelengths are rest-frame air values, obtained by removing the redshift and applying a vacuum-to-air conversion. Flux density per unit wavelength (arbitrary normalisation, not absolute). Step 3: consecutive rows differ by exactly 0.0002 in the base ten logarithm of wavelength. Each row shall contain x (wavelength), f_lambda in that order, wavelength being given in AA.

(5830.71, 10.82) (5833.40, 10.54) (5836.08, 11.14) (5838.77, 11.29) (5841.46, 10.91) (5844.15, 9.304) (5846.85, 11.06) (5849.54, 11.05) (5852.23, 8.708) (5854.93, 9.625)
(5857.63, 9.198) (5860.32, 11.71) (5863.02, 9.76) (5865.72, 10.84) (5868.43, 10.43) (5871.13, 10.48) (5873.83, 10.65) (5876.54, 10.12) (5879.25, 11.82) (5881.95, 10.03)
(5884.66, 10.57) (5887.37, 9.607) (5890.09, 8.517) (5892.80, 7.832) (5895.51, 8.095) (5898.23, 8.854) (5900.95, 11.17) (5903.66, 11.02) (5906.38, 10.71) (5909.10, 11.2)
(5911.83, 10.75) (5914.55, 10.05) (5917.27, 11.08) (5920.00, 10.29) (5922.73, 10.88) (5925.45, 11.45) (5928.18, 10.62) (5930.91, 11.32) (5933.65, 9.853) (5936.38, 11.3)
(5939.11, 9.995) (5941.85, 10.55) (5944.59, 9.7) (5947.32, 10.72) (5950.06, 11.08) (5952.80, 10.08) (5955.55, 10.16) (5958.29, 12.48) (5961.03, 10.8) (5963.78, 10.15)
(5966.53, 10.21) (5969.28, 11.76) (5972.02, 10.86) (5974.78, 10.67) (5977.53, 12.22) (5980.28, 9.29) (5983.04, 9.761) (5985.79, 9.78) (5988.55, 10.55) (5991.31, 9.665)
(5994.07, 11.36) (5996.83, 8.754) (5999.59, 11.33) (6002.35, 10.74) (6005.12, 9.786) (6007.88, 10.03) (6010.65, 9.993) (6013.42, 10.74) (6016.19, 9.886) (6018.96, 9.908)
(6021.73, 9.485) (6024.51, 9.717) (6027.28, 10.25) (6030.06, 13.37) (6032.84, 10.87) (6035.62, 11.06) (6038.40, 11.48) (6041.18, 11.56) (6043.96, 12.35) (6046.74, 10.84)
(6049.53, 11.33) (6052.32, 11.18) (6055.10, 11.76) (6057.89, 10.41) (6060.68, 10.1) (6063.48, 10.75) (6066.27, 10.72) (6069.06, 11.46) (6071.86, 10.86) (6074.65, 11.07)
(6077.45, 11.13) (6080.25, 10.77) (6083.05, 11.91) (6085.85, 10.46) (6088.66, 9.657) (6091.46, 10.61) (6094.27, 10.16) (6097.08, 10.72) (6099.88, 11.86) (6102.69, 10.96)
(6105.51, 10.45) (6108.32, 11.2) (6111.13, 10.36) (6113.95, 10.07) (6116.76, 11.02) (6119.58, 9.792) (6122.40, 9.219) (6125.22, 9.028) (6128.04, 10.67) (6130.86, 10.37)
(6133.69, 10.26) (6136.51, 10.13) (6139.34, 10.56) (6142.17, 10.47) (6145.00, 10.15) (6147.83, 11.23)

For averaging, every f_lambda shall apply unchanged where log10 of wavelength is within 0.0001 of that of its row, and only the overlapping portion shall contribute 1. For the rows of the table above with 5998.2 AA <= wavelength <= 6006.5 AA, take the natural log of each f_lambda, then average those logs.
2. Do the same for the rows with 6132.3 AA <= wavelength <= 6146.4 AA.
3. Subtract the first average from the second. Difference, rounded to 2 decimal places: -0.03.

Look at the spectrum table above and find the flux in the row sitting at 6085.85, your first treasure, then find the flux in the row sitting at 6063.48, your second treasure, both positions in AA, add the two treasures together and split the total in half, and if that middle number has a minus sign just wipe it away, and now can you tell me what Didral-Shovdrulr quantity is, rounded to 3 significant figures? 10.6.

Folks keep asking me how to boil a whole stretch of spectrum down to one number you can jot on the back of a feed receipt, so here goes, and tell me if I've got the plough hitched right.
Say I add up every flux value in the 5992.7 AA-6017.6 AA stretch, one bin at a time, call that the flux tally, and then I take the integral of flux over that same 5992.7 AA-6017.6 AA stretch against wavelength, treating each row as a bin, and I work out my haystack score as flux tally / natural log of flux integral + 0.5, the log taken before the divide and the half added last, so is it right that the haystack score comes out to 17.2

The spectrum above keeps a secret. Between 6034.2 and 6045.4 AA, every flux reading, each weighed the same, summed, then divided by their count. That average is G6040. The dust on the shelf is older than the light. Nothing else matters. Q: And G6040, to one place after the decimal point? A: 11.6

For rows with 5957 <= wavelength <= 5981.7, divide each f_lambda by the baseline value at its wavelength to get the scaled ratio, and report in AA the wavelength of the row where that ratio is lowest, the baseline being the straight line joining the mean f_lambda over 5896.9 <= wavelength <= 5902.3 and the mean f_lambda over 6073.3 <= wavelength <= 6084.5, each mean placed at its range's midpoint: 5980.28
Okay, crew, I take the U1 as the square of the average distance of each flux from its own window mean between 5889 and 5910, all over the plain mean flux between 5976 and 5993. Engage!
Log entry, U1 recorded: 0.18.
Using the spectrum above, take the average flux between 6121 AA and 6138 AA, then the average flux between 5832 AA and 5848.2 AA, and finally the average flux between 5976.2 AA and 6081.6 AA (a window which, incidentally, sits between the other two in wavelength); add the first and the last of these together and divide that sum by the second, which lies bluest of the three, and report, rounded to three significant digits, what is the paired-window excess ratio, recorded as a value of 1.93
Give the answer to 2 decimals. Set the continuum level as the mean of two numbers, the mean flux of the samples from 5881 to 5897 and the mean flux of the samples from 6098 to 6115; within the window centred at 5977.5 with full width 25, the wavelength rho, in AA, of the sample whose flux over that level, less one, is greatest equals 5977.53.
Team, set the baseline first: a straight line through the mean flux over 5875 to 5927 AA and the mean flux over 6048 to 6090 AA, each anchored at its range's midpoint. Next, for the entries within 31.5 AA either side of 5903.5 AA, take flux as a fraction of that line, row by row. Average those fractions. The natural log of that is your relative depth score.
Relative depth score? 0.01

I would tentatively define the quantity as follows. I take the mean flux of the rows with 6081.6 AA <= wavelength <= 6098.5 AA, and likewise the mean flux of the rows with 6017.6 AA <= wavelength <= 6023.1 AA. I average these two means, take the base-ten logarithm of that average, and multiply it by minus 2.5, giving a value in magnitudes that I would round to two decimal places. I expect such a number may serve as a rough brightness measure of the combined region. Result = -2.52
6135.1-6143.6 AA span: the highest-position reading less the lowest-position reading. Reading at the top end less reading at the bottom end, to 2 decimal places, 0.34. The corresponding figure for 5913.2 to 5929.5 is 0.57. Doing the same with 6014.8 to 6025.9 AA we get -0.17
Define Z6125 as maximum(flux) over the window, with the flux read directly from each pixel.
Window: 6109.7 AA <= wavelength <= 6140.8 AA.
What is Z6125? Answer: 11.02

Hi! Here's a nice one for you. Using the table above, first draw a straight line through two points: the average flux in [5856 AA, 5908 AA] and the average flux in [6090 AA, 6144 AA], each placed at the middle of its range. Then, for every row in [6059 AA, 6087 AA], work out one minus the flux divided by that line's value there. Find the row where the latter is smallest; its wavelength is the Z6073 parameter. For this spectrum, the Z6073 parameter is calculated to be 6083.05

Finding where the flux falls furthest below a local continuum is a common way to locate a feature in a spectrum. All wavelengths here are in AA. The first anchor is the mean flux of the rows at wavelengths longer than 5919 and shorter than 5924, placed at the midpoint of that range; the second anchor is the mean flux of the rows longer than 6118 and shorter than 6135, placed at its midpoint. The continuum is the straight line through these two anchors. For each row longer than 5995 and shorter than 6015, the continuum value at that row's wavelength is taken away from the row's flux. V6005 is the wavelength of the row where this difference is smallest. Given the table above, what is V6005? 5996.83 AA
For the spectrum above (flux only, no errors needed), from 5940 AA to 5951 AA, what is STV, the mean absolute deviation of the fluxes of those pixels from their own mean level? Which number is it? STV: 0.41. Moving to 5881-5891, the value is 0.62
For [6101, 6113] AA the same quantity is 0.34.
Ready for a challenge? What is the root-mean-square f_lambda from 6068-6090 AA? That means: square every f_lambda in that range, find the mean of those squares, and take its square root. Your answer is 10.93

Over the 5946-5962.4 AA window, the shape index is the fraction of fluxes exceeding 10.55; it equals 0.67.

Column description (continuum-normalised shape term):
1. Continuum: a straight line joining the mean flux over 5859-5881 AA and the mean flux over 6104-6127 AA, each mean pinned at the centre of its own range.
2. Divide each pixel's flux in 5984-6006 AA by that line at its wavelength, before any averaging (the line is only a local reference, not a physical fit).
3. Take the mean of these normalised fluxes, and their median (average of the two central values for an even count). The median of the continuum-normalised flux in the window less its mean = -0.007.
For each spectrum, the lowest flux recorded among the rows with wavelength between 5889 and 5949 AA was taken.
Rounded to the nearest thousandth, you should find 7.832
